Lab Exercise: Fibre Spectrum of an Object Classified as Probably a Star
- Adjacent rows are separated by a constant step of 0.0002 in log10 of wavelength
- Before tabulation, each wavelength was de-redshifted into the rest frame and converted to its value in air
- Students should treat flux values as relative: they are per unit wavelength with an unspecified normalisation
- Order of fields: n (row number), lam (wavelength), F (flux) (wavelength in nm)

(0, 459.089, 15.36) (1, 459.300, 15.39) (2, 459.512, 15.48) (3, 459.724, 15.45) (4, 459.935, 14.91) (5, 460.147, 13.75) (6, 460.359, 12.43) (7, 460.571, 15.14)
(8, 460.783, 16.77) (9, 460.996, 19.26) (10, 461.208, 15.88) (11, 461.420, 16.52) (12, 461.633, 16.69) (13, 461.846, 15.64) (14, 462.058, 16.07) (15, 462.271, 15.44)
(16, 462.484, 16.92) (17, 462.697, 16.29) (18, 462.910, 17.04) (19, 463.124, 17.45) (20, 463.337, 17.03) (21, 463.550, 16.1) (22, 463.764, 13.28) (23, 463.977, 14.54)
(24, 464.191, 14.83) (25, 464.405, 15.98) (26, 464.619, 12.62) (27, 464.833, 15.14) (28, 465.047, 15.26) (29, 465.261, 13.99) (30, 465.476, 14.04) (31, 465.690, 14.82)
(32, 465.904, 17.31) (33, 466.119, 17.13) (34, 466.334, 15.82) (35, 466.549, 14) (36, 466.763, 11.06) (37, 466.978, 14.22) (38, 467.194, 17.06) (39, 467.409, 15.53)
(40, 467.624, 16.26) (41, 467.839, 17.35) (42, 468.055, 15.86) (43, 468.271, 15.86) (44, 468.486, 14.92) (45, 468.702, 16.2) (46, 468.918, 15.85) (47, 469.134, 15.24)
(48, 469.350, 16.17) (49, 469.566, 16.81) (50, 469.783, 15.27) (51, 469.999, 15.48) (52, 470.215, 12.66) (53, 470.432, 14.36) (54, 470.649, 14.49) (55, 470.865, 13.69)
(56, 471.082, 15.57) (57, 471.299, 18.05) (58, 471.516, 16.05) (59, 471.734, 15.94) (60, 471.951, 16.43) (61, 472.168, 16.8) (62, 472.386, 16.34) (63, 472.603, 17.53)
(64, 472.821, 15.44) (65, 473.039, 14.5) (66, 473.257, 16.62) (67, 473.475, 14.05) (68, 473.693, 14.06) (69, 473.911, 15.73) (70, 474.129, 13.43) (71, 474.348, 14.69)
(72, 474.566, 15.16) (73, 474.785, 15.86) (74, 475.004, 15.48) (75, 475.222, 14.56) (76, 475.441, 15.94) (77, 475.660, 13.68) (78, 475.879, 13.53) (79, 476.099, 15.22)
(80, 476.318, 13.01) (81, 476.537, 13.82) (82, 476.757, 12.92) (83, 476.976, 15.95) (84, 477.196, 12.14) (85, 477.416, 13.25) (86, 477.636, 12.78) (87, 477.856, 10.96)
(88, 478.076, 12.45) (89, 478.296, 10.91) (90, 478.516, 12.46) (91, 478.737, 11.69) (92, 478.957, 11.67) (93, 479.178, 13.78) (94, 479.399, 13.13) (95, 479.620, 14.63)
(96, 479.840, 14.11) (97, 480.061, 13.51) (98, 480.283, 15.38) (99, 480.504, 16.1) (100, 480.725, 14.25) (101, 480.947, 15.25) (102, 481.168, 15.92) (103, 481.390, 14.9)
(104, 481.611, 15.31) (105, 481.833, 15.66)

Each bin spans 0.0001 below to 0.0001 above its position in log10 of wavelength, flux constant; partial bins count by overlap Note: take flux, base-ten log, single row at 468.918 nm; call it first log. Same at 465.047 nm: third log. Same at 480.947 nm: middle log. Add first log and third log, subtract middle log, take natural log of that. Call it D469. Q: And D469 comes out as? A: 0.18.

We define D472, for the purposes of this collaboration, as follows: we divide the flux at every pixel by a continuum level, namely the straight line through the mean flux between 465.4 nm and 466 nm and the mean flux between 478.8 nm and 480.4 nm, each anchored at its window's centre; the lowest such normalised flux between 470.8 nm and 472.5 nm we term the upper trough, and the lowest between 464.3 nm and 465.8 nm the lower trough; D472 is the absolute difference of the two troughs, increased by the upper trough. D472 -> 1.04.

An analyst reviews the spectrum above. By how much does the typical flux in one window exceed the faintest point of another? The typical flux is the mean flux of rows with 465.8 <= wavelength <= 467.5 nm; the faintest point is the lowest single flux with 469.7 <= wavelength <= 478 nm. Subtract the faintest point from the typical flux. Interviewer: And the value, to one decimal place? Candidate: 4.3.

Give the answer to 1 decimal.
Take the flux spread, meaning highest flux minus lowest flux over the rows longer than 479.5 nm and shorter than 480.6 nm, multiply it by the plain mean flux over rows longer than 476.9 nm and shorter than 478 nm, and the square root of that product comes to 5.8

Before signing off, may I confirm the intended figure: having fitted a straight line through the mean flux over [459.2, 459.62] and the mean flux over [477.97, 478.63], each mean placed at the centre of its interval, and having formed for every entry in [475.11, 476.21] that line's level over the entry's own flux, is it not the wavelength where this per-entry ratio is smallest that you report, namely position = 475.441 nm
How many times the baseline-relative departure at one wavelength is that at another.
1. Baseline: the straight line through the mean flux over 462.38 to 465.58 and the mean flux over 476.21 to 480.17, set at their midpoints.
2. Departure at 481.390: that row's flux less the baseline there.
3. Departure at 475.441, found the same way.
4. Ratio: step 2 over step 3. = 1.0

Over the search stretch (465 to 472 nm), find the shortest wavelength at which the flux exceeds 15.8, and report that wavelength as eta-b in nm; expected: 465.904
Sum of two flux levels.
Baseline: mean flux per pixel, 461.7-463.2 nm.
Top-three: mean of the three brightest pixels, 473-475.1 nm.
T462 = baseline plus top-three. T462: 32.5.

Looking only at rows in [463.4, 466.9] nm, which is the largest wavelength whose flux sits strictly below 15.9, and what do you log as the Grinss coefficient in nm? 466.763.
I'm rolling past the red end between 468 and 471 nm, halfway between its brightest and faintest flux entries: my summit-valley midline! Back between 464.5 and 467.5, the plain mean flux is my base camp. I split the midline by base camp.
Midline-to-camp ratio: 0.992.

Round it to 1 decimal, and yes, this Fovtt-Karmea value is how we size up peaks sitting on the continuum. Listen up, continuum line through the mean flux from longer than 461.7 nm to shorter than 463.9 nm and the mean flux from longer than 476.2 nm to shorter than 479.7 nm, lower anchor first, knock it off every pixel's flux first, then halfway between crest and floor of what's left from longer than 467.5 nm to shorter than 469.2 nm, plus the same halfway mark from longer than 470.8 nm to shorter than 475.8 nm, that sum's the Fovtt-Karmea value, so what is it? 2.7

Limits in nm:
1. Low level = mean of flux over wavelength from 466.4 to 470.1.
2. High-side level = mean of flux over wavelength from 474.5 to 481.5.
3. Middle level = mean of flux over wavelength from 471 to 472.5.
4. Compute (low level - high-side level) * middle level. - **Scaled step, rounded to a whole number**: 26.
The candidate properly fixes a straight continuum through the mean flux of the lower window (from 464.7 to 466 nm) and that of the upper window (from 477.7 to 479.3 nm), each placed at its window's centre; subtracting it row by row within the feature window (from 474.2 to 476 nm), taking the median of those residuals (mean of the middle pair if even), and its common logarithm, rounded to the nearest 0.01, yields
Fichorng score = 0.30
